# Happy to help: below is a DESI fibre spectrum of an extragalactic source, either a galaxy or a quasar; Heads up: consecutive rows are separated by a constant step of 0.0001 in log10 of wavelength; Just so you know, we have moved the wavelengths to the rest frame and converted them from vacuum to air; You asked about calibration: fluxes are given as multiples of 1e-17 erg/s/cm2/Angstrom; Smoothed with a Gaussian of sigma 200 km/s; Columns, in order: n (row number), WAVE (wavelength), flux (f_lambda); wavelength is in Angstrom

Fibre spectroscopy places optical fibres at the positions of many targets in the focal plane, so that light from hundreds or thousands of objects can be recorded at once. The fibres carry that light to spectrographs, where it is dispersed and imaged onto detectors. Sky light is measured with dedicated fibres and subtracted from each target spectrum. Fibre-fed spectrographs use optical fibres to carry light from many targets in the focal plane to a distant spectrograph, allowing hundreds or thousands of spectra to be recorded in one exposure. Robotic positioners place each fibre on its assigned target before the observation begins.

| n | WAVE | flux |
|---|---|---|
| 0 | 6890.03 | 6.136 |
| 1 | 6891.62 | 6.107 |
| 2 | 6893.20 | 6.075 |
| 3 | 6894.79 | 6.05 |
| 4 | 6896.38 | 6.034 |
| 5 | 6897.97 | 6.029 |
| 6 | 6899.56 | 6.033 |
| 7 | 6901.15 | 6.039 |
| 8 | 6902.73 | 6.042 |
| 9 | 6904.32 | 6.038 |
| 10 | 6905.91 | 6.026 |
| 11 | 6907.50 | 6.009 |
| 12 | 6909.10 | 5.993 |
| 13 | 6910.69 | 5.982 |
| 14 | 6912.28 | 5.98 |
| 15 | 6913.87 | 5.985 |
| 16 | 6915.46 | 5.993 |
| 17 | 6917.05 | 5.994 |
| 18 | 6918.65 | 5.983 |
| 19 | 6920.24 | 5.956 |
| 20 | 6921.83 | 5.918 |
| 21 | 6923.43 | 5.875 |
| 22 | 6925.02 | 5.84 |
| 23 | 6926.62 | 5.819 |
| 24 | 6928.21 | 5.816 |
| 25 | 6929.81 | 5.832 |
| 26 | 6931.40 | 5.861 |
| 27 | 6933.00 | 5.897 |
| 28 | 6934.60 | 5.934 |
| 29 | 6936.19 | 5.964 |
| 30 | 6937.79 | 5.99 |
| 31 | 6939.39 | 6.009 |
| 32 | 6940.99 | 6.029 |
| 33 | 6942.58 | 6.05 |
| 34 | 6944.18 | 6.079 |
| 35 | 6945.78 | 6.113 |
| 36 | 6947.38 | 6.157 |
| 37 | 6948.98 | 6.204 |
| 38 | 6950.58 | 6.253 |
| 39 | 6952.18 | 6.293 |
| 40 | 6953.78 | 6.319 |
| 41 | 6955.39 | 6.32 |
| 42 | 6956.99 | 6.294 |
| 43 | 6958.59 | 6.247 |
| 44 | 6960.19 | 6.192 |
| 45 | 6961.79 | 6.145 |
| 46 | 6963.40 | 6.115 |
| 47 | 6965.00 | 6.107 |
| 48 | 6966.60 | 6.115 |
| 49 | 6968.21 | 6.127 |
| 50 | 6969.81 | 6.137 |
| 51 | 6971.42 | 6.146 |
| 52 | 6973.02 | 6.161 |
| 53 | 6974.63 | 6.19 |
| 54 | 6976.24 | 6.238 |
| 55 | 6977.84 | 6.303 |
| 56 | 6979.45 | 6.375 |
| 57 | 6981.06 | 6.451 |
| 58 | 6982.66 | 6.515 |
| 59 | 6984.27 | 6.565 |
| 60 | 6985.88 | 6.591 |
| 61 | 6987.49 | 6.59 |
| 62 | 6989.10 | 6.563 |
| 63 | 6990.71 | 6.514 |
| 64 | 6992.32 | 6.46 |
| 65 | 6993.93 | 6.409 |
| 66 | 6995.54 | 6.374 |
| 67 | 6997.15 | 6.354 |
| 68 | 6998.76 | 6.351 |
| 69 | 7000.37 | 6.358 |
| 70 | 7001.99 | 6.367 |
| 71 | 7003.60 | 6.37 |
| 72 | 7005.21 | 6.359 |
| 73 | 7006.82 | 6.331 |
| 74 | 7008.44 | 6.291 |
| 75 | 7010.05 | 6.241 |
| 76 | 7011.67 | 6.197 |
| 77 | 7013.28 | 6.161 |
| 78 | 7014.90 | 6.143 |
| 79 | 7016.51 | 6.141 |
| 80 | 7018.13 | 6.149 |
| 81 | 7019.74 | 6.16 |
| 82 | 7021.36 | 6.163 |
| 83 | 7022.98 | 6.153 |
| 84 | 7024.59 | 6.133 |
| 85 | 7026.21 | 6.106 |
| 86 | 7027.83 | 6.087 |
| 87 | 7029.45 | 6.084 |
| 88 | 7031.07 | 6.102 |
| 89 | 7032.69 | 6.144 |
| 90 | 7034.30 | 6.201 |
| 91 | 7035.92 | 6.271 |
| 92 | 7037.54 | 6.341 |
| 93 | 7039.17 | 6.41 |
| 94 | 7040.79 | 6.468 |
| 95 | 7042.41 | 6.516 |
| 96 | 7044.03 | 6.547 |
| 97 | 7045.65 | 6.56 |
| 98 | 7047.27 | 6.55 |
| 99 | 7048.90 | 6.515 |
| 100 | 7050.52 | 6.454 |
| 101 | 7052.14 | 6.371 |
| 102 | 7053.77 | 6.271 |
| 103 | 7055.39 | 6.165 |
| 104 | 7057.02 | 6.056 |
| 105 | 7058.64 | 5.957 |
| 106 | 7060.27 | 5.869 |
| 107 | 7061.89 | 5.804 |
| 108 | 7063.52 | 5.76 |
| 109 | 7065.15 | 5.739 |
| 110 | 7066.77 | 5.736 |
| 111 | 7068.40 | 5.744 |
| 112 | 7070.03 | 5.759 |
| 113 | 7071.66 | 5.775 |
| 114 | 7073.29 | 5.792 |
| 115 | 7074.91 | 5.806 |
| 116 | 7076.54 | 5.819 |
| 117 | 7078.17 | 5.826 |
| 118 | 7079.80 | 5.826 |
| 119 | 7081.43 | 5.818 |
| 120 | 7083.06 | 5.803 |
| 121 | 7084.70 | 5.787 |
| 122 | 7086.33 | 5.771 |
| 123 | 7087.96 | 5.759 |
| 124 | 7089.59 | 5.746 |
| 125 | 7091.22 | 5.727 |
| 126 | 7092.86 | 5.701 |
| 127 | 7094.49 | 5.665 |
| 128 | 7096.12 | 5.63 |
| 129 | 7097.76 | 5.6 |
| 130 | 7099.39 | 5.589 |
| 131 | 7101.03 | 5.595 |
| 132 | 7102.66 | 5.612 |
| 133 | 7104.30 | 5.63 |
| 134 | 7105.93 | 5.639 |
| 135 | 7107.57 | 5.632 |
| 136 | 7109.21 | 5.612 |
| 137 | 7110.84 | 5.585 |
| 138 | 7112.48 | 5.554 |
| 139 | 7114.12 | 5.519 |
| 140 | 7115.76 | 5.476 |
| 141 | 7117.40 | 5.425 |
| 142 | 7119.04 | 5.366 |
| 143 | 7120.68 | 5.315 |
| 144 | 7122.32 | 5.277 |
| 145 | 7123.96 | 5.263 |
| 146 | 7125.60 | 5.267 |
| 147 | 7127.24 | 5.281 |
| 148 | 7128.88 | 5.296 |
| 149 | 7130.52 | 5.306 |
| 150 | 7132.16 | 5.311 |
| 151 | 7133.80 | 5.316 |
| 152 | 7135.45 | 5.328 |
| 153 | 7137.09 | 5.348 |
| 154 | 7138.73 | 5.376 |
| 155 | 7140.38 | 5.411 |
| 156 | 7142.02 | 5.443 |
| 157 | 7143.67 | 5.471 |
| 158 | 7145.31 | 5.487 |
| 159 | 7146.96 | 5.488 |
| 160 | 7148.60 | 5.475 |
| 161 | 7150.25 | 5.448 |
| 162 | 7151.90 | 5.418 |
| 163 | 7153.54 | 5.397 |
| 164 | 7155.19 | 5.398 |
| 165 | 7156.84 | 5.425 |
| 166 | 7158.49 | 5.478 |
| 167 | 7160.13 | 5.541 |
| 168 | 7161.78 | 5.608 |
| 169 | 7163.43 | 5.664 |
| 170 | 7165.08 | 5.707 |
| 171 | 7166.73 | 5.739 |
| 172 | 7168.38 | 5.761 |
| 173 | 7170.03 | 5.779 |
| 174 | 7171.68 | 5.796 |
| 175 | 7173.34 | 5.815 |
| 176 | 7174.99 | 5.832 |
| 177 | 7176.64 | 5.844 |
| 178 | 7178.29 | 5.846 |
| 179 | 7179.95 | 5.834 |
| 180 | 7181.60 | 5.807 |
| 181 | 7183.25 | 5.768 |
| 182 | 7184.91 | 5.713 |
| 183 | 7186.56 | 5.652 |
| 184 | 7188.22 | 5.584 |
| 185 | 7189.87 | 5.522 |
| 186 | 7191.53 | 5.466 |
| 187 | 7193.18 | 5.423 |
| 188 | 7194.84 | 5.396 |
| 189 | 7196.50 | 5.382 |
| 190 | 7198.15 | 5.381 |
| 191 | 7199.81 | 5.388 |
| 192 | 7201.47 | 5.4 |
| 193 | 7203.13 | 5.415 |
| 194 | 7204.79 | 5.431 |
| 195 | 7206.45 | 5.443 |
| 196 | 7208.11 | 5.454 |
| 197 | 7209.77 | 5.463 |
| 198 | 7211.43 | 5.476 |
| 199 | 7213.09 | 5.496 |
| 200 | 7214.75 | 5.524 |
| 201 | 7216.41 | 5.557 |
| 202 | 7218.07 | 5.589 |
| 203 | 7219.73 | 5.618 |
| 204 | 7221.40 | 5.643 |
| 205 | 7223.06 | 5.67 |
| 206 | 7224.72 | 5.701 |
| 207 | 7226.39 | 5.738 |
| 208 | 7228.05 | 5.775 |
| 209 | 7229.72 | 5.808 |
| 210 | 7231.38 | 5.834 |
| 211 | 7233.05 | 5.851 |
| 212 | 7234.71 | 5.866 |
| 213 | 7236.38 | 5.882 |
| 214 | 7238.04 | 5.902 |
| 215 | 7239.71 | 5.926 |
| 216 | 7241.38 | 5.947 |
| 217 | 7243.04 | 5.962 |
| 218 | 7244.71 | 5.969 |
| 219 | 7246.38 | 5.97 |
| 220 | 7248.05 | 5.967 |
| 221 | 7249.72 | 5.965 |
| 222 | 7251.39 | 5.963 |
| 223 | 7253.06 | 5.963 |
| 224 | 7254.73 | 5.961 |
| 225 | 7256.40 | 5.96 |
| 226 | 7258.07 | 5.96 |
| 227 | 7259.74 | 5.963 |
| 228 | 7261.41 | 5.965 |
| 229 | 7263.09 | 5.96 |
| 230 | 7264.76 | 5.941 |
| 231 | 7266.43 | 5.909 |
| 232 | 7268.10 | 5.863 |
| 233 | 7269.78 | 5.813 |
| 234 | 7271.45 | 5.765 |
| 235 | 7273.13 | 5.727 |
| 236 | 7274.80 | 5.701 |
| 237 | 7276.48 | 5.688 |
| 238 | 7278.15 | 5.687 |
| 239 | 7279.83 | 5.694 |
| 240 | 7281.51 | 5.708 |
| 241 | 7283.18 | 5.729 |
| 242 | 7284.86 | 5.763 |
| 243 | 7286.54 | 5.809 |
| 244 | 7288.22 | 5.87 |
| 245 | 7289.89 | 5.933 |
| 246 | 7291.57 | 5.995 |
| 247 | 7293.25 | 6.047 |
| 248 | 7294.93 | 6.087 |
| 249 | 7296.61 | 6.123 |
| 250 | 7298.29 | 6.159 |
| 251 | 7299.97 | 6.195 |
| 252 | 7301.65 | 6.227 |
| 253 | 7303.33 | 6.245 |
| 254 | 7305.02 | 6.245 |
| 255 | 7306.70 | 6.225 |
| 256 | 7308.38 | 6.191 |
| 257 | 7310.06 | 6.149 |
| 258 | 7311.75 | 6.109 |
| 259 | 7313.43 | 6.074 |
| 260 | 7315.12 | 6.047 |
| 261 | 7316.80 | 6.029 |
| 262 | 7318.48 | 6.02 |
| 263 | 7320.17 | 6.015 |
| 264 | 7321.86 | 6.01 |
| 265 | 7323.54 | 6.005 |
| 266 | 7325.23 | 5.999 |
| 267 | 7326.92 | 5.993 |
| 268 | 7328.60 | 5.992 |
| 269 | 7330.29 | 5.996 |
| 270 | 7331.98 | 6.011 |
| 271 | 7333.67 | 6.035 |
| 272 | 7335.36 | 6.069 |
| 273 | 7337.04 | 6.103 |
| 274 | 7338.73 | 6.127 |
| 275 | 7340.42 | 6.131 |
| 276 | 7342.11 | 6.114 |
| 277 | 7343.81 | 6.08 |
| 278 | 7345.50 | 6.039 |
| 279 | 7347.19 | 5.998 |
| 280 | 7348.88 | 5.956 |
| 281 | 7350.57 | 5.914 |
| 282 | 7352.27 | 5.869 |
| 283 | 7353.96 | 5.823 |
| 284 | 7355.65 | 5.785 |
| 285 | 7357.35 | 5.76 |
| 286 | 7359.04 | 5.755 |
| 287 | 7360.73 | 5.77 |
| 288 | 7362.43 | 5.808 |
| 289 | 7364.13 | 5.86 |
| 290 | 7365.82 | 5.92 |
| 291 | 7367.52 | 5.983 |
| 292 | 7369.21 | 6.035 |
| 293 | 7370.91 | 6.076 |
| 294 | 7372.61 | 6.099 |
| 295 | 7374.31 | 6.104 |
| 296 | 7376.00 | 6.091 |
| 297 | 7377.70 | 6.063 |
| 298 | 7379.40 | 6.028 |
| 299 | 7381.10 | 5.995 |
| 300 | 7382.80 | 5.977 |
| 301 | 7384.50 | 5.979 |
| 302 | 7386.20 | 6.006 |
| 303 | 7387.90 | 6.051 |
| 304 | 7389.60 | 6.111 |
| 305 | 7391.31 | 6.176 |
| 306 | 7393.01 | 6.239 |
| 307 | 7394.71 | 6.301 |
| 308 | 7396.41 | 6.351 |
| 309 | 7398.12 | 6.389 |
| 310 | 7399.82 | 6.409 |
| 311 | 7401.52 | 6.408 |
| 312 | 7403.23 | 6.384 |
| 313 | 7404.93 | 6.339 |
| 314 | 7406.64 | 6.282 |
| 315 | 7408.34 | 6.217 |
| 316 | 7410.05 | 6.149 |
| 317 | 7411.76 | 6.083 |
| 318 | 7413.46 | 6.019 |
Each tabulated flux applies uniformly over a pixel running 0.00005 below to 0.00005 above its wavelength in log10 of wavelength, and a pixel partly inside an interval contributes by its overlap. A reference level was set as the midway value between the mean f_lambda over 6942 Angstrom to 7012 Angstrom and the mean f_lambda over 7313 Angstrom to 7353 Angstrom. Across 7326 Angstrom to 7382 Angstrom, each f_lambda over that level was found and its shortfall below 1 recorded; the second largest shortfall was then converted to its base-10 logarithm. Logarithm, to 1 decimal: -1.2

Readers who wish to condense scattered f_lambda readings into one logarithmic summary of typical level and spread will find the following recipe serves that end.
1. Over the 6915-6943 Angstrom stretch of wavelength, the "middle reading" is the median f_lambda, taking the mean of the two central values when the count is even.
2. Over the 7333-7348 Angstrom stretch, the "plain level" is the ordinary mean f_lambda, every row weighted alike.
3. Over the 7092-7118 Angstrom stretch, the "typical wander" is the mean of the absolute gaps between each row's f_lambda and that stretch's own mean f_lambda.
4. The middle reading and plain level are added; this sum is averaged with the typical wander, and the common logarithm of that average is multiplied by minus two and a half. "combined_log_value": -1.95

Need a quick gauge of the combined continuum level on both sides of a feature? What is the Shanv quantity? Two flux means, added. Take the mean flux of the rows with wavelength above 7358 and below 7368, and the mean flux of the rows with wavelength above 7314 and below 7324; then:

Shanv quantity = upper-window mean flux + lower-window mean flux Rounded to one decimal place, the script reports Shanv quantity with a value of 11.9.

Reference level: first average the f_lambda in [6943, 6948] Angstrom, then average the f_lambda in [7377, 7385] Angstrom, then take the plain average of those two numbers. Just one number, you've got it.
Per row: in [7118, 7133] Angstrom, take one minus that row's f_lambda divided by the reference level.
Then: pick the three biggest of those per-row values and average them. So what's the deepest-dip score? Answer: 0.13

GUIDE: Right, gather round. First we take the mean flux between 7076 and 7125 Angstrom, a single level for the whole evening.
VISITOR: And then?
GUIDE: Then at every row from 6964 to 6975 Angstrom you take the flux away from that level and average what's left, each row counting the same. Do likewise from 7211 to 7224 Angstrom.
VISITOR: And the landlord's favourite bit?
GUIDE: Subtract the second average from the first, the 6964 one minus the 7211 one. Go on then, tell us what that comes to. -0.6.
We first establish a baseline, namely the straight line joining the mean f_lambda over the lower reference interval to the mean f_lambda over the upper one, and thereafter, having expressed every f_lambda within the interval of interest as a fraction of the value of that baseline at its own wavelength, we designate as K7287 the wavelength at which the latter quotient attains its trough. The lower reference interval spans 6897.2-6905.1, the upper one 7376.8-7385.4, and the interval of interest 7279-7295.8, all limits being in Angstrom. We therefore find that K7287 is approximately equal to 7279.83 Angstrom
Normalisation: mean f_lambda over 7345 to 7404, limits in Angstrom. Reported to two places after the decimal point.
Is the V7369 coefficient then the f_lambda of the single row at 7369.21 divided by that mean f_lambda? 1.00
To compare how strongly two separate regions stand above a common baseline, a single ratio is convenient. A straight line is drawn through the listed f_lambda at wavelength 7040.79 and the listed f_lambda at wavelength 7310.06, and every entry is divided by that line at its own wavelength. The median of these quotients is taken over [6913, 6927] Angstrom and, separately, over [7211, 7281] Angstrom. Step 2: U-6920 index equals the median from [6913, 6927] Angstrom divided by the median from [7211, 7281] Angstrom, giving 0.96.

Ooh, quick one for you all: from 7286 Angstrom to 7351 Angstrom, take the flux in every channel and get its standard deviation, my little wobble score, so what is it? 0.10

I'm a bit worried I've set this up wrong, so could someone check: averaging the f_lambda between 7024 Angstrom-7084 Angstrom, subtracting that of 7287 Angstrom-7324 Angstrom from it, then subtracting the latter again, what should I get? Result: -6.10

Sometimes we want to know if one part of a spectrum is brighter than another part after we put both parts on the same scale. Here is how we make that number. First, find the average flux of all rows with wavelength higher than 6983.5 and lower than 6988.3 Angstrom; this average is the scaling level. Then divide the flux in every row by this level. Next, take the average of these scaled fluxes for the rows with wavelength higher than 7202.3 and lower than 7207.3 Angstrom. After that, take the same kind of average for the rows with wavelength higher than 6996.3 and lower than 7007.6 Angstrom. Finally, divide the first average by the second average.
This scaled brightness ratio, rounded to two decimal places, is 0.85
